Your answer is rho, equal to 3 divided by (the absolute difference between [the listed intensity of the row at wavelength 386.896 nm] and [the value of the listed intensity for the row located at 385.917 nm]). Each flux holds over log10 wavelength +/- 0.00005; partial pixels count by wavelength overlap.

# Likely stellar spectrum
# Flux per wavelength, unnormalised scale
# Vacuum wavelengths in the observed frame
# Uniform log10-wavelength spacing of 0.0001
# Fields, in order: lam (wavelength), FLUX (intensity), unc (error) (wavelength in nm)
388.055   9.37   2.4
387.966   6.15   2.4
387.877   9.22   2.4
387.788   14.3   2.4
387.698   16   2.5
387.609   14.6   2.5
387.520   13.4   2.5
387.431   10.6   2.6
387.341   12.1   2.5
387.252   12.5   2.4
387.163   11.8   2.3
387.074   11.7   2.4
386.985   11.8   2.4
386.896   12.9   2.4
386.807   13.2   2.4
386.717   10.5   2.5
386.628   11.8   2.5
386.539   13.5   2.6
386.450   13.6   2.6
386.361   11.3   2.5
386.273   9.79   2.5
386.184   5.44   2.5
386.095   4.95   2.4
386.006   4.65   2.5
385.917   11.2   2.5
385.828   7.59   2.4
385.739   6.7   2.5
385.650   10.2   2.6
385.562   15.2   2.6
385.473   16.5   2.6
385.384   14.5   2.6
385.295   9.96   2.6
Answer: 1.8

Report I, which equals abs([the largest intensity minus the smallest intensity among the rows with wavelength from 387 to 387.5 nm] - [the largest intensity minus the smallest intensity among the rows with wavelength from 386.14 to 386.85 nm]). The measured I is 6.3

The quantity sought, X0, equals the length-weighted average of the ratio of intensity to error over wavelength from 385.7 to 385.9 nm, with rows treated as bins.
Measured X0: 3.14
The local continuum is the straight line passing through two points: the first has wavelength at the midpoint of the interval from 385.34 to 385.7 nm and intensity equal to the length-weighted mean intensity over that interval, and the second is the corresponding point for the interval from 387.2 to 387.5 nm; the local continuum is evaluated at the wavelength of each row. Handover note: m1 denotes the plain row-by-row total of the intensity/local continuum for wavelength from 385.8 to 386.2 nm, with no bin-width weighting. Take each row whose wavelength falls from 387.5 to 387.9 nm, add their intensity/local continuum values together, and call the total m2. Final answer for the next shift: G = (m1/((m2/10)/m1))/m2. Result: 2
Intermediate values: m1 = 2.51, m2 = 5.9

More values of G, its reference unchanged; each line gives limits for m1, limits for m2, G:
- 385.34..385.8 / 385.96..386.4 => 27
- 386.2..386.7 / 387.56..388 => 8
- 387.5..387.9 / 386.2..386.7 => 16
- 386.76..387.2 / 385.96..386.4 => 33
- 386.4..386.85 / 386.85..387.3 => 10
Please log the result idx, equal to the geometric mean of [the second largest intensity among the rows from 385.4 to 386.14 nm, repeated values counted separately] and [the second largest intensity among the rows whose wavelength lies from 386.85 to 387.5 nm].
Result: 13.8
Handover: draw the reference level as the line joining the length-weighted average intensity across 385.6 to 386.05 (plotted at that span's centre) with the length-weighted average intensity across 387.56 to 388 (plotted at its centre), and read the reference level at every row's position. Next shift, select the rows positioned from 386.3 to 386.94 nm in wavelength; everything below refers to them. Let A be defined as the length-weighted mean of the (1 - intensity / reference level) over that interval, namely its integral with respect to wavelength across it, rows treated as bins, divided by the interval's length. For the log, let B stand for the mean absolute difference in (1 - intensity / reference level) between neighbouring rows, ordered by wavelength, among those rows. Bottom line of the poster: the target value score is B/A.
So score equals -0.59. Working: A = -0.26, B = 0.15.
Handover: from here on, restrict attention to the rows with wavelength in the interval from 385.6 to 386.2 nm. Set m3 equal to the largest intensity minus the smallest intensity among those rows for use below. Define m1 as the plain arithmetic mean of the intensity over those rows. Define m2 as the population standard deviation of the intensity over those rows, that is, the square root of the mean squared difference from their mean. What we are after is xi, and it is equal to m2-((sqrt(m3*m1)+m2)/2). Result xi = -2.2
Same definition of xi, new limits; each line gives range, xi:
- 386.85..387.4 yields -1.7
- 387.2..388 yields -4.0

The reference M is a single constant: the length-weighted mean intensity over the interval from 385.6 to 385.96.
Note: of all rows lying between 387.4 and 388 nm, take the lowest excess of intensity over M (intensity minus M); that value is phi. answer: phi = -2.9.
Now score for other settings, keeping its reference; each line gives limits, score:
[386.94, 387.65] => -0.88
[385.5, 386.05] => -2.56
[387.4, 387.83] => -0.85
